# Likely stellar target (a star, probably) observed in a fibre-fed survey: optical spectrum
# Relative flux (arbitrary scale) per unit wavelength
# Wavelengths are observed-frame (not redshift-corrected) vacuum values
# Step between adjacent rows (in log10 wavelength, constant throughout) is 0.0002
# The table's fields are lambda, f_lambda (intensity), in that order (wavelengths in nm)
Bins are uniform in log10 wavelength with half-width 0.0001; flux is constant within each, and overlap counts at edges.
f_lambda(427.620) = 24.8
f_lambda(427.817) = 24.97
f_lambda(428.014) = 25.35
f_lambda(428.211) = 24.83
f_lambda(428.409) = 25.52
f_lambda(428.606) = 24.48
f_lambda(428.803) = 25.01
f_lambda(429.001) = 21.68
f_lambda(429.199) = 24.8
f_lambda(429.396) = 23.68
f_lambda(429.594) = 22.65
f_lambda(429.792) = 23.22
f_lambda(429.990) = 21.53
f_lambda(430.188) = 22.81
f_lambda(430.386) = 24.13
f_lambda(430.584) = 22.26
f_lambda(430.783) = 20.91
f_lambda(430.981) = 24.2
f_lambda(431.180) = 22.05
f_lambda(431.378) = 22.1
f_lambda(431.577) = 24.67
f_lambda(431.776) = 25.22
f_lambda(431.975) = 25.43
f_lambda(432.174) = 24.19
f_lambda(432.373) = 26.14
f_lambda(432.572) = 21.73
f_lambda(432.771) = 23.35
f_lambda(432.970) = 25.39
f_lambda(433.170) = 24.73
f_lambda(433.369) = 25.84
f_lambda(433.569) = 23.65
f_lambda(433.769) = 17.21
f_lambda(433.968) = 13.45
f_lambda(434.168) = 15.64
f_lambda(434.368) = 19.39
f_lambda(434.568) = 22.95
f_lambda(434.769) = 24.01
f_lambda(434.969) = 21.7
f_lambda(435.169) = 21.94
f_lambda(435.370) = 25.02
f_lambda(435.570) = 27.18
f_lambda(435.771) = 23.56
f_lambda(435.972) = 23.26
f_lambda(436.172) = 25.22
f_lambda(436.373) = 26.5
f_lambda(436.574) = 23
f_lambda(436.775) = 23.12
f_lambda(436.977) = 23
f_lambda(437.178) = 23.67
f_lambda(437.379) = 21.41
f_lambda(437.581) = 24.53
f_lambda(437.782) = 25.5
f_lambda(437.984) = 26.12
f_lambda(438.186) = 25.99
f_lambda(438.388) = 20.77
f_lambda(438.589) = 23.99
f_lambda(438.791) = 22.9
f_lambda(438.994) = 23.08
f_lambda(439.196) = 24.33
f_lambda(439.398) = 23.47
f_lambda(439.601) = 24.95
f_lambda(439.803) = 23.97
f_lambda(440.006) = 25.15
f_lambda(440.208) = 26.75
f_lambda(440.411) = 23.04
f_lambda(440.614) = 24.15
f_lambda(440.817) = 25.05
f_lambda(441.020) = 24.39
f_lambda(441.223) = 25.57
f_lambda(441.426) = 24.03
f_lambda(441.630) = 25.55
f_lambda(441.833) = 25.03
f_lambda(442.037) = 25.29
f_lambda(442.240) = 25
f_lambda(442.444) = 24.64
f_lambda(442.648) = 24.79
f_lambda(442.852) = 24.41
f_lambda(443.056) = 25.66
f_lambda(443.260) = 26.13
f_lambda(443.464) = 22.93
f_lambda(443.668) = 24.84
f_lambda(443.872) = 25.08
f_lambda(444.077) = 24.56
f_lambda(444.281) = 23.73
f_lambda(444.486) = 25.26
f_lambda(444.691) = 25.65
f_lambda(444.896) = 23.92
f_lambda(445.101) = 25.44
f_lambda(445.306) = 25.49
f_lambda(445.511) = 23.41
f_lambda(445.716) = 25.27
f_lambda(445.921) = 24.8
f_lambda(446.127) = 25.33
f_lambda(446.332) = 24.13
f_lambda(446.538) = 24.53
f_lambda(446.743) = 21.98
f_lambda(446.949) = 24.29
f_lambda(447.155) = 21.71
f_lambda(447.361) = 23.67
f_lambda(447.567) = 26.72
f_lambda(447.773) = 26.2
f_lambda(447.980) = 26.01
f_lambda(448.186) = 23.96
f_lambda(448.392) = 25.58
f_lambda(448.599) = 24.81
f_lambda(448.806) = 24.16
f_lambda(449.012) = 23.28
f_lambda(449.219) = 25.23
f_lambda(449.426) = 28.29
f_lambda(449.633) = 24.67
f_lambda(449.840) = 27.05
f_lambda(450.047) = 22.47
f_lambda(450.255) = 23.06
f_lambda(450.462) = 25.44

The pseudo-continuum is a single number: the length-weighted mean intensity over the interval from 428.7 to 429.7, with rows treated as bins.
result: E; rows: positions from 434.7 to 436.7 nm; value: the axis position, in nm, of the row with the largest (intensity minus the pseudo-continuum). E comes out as 435.570 nm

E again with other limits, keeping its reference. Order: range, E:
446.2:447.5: 446.538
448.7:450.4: 449.426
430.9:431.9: 431.776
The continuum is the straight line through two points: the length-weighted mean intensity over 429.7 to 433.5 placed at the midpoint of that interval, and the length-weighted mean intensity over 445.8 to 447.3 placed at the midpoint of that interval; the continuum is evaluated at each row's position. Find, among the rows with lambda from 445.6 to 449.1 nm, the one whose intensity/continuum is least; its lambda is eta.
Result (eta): 447.155 nm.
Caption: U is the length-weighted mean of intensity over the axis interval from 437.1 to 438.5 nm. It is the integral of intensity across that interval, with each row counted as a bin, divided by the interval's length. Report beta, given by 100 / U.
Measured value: 4.16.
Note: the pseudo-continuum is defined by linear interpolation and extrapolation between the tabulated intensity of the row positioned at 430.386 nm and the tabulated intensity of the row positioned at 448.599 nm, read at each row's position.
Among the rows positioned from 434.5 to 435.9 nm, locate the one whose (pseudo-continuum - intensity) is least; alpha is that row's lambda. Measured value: 435.570 nm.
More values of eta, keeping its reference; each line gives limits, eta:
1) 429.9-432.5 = 430.783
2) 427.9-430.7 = 429.990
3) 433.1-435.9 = 433.968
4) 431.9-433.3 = 432.572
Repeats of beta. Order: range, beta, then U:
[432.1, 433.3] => 4.11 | 24.3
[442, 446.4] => 4.03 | 24.8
